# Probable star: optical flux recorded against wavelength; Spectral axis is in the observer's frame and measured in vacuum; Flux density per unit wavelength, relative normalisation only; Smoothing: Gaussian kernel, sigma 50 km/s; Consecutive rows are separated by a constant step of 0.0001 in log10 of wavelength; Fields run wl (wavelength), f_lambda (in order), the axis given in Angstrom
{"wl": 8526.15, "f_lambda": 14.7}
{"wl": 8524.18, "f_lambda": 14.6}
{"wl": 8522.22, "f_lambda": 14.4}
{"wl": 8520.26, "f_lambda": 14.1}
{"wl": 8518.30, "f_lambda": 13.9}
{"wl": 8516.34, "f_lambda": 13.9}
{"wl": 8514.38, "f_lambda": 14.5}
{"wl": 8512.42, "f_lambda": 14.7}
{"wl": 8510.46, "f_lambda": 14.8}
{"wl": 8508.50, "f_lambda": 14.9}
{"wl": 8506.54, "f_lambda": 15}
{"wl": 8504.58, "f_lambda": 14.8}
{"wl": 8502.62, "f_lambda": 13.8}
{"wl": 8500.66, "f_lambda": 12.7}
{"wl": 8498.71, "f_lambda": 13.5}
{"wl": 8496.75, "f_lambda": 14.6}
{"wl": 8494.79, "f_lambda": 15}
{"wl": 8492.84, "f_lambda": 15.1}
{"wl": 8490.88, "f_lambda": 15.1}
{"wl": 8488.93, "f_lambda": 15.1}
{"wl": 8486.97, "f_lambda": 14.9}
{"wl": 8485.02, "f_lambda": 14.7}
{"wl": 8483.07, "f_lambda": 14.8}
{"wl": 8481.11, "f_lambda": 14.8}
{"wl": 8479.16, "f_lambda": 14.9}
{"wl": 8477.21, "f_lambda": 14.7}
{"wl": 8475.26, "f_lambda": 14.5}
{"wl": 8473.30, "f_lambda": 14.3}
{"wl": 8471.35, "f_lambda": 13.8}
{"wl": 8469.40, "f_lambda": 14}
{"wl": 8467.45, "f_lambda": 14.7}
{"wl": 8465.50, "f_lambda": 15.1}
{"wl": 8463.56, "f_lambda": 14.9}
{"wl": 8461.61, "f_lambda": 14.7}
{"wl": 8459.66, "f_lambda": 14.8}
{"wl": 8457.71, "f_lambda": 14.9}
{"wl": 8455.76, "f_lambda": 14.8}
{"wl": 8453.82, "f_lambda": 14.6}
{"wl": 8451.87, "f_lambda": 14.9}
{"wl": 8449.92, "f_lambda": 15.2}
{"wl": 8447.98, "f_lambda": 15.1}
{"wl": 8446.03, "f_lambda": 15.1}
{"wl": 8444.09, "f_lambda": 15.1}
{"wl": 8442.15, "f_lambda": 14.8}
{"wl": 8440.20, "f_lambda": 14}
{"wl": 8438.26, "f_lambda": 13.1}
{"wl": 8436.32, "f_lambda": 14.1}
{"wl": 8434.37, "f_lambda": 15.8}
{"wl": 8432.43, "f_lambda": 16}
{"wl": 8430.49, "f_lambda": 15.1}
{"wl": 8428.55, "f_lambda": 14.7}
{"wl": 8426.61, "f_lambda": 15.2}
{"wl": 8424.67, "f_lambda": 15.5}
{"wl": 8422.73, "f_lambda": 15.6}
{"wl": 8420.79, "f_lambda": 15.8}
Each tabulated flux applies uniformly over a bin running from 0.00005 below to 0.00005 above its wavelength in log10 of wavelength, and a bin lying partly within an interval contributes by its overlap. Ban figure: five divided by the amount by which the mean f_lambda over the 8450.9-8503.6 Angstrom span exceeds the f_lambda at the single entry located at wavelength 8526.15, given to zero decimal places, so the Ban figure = -42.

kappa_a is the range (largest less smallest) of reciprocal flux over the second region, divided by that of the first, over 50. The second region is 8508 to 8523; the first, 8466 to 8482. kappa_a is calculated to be 0.018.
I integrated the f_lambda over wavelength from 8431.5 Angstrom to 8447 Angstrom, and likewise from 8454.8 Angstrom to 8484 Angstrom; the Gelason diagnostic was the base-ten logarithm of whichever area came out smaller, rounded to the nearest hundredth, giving 2.36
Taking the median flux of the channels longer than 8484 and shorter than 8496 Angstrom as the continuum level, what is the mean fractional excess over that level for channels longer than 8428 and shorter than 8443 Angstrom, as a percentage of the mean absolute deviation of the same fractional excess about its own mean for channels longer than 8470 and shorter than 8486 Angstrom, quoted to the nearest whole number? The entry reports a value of -129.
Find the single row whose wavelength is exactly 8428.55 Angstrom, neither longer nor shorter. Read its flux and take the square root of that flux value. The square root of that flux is 3.83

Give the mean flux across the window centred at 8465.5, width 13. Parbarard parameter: 14.6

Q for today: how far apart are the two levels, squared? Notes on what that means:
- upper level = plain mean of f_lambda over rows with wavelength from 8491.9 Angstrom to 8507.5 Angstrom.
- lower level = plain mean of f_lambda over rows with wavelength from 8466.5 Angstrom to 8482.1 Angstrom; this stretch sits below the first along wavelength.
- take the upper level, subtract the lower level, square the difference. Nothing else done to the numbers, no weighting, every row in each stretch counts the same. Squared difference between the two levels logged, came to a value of 0.02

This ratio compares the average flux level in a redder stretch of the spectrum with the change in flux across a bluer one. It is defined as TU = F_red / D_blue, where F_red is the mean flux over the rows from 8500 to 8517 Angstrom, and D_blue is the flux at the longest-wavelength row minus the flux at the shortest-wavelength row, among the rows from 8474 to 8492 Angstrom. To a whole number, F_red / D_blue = 24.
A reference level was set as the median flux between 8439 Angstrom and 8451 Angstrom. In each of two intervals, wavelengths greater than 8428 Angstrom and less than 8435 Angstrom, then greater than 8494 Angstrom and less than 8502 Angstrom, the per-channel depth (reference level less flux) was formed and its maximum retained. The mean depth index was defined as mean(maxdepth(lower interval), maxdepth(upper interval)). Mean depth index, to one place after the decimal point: 1.4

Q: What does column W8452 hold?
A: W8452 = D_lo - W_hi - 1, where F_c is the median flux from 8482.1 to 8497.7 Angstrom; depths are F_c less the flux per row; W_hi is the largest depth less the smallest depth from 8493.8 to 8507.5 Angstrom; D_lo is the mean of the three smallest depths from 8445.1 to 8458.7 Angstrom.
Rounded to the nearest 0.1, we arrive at -3.5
